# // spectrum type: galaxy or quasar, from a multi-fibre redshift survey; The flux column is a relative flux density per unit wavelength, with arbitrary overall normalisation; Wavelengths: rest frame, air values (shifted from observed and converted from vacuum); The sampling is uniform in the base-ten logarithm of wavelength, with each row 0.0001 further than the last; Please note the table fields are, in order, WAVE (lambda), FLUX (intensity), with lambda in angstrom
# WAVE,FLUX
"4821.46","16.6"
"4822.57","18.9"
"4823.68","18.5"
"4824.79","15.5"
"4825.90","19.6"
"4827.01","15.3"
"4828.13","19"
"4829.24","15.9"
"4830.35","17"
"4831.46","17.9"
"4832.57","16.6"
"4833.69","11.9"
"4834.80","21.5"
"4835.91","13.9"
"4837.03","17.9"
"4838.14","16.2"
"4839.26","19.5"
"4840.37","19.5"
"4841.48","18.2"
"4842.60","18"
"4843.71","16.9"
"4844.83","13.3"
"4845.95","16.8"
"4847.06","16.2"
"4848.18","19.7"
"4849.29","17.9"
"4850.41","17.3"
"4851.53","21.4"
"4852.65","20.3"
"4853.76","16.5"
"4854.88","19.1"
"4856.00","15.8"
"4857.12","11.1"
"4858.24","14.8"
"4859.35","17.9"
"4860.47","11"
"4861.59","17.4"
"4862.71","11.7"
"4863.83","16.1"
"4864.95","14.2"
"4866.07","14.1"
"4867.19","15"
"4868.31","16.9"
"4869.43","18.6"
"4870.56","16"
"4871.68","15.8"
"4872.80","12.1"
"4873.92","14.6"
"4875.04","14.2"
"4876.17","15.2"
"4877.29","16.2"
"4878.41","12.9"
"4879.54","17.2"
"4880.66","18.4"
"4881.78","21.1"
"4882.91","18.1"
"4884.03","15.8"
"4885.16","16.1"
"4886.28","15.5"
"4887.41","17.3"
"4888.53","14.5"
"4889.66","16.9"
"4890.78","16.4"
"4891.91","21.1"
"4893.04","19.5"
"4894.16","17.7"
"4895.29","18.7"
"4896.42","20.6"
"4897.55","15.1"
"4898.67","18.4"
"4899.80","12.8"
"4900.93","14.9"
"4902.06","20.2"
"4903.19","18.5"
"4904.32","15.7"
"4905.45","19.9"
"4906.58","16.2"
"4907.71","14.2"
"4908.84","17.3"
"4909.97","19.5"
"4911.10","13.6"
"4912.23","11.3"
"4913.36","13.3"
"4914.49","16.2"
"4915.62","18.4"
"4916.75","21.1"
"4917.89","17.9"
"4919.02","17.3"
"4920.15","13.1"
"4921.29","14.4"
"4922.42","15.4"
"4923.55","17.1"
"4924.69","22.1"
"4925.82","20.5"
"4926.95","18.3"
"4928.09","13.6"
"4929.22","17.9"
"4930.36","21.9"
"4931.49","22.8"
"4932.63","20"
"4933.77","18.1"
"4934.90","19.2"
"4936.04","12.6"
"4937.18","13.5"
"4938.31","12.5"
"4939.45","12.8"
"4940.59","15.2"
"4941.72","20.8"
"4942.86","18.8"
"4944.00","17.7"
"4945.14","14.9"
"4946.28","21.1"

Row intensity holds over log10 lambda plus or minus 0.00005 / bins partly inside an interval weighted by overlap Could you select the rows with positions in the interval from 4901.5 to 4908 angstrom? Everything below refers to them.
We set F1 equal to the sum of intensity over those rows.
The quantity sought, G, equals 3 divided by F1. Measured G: 0.029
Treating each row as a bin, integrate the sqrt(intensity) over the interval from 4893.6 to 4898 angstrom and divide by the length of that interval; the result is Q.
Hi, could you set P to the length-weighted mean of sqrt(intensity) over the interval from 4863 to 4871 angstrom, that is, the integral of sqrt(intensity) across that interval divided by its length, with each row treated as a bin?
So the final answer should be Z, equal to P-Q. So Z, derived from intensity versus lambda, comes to -0.29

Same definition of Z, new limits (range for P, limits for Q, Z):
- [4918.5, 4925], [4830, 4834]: 0.04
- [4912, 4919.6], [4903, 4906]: -0.16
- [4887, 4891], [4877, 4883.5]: -0.12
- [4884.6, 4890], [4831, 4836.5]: -0.02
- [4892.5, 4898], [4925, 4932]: -0.10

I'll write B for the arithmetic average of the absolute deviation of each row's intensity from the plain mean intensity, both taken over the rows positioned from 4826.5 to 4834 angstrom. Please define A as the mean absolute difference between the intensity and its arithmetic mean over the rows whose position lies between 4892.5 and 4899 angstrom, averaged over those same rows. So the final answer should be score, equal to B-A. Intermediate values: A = 1.3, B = 1.6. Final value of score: 0.3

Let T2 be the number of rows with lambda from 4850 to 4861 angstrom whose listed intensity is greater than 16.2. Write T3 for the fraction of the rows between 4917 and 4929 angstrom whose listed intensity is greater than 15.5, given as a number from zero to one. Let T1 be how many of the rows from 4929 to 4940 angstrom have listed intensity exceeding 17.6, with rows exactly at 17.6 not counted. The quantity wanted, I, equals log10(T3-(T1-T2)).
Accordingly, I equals -0.2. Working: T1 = 6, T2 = 6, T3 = 0.60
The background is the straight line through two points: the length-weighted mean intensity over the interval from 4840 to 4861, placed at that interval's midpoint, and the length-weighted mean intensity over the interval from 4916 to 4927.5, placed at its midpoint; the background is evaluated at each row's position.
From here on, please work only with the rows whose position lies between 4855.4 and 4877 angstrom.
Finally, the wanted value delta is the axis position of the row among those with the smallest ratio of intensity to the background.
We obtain 4860.47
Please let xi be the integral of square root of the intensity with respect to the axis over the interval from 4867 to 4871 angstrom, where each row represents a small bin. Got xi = 16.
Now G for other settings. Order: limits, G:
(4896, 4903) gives 0.029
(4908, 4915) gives 0.033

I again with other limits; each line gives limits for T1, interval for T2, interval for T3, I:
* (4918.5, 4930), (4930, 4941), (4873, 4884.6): 0.2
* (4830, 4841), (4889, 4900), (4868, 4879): 0.5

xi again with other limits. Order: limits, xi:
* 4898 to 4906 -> 33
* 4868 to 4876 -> 31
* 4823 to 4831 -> 33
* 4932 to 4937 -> 21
